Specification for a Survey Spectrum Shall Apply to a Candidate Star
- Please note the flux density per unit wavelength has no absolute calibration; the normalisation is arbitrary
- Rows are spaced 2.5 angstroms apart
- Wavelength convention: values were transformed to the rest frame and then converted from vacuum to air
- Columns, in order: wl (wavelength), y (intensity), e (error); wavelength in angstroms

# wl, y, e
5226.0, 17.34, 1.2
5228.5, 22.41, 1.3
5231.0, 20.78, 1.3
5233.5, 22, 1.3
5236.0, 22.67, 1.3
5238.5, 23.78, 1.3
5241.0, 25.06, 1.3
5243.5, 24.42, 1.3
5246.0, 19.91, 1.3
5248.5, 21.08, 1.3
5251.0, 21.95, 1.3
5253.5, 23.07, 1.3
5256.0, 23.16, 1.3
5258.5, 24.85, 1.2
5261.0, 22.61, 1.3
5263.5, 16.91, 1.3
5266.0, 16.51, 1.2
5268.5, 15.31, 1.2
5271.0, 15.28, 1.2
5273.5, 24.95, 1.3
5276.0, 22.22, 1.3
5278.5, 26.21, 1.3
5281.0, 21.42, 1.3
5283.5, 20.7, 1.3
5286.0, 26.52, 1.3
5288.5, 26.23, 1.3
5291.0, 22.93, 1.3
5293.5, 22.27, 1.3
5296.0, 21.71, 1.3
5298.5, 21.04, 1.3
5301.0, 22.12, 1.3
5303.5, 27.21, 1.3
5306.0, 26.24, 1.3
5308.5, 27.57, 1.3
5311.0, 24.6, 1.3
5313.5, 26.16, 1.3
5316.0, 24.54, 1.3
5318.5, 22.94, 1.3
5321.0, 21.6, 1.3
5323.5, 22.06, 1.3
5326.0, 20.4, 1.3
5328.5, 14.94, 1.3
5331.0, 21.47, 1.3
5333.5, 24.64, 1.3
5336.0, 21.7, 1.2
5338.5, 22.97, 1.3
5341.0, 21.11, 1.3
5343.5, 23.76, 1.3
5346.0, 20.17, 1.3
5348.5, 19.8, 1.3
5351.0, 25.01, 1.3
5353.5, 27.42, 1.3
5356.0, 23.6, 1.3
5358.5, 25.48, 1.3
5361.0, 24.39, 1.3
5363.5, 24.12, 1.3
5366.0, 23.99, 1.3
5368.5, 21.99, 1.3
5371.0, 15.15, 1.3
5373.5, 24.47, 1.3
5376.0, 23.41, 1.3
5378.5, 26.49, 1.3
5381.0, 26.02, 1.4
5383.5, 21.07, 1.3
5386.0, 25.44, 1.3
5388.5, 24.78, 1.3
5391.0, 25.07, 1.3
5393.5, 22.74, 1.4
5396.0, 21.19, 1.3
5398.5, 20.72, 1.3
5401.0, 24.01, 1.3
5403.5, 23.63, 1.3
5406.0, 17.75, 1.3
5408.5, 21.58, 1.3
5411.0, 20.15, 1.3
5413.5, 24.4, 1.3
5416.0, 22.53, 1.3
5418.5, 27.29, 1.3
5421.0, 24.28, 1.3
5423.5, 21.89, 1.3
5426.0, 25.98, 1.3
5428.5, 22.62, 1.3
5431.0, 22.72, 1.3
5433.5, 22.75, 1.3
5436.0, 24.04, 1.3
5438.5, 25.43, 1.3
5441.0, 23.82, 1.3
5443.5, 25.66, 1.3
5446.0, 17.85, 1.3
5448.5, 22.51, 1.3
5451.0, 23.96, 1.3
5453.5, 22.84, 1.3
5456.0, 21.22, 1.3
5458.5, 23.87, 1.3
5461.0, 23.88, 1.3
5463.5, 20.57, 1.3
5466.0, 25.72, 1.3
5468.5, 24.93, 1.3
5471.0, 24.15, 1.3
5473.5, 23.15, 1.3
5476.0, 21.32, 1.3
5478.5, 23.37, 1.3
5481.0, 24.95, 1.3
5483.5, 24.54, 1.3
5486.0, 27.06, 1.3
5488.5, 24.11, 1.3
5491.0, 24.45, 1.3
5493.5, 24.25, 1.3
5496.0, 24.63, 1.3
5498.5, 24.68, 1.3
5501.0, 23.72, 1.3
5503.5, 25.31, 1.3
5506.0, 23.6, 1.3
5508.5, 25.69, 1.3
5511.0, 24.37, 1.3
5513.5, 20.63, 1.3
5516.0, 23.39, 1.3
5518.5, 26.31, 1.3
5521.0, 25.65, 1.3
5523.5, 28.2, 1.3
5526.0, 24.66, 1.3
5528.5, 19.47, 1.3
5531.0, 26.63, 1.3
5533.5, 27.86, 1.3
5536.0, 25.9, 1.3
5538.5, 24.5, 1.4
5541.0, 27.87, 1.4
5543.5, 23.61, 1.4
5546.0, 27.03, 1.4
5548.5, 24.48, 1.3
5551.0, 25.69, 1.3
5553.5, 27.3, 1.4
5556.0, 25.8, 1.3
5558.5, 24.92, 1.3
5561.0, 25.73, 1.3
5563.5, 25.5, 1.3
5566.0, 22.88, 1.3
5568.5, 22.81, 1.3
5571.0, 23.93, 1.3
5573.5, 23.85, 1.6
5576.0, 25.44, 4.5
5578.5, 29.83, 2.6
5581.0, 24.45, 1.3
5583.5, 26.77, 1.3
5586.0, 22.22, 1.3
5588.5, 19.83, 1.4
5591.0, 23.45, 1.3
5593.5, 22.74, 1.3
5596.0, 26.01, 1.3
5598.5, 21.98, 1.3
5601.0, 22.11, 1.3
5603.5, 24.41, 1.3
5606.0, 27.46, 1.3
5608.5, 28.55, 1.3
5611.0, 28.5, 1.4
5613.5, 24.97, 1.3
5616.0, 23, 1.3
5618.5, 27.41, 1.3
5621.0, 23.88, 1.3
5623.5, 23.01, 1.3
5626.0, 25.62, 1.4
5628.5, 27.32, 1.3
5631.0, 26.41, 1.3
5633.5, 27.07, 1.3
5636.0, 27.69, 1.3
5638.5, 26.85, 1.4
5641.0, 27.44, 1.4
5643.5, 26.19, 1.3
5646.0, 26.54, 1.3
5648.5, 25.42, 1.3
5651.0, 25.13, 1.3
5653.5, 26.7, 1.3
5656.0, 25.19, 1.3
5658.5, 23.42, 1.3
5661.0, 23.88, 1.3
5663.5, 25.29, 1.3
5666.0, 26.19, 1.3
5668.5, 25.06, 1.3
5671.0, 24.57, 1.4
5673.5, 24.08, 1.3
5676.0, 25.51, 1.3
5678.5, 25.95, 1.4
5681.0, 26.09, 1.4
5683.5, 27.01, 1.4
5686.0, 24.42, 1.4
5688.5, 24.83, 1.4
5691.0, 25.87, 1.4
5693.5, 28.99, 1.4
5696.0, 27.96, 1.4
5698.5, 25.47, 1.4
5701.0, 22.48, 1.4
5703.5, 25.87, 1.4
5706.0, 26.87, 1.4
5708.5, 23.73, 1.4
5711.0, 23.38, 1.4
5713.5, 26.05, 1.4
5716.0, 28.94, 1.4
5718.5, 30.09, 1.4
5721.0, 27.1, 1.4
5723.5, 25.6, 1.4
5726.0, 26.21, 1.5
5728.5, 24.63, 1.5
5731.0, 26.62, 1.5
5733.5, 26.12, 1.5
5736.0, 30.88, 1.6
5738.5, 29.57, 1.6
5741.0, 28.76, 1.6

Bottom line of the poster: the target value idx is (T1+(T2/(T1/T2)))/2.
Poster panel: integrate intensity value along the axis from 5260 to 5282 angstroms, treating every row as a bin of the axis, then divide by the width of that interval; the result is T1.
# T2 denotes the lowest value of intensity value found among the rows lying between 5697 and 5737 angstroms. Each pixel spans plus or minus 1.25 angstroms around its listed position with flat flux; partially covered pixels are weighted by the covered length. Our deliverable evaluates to 22.6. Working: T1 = 20.1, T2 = 22.48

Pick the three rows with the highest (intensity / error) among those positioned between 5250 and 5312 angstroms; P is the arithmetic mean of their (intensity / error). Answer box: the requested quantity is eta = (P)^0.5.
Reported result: 4.58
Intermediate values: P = 20.9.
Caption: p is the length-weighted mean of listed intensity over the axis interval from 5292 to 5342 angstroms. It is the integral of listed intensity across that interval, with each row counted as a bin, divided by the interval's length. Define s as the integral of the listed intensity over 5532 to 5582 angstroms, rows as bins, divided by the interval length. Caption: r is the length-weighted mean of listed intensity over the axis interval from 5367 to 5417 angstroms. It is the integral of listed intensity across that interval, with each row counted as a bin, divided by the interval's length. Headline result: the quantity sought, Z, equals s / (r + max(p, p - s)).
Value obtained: 0.560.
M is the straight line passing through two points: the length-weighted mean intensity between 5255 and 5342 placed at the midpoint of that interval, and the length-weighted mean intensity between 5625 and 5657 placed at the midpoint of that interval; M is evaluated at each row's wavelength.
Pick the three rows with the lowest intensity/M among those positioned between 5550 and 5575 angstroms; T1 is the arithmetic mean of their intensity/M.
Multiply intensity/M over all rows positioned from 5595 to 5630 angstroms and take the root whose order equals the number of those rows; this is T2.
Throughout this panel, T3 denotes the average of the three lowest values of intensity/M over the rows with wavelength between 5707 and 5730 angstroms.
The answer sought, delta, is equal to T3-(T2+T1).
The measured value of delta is -1.00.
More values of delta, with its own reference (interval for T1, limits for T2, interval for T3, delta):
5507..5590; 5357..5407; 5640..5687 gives -0.88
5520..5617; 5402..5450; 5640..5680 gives -0.86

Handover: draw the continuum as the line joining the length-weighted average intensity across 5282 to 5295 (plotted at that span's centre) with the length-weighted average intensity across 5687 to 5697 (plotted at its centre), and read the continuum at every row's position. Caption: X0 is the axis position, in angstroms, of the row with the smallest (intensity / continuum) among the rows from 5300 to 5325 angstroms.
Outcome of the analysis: 5321.0 angstroms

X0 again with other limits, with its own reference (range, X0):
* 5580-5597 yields 5588.5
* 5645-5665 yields 5658.5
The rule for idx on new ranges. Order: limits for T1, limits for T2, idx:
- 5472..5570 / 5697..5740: 22.6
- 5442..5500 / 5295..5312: 21.2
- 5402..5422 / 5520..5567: 19.7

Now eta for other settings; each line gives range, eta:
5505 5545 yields 4.60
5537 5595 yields 4.48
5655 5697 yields 4.50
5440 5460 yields 4.34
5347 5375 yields 4.47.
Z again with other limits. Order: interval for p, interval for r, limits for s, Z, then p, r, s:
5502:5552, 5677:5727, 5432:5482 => 0.455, 25.0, 26.1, 23.3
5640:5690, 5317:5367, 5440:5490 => 0.489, 25.4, 22.6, 23.5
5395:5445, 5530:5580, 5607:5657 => 0.537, 23.1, 25.6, 26.2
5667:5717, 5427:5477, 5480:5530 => 0.502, 25.6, 23.2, 24.5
